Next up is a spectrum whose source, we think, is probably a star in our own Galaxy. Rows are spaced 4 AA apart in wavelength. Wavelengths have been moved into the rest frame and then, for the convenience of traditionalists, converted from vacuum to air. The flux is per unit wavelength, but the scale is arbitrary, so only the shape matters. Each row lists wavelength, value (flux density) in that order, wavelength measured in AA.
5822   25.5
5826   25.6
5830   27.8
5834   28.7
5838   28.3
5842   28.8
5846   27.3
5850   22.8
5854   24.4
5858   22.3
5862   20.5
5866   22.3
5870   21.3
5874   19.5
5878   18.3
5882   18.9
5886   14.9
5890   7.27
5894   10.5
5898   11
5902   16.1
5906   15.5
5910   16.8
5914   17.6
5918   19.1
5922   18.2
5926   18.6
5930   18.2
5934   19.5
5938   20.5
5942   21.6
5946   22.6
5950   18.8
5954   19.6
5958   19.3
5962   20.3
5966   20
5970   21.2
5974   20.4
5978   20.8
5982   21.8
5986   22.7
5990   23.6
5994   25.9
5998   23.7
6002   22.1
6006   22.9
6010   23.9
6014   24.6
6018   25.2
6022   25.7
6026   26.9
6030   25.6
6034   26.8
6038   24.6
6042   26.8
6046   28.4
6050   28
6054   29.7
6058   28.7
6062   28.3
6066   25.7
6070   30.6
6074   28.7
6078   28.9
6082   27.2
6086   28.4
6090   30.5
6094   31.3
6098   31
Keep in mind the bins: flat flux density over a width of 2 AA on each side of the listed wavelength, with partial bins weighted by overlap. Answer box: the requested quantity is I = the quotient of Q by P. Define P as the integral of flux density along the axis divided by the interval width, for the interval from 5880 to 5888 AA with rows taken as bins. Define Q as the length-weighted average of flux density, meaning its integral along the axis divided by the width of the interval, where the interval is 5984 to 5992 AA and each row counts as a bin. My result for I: 1.4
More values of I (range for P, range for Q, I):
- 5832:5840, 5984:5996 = 0.8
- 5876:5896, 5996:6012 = 1.7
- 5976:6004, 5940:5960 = 0.9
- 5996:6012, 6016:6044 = 1.1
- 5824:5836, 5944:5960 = 0.7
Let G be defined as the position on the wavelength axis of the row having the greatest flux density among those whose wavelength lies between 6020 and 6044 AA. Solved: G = 6026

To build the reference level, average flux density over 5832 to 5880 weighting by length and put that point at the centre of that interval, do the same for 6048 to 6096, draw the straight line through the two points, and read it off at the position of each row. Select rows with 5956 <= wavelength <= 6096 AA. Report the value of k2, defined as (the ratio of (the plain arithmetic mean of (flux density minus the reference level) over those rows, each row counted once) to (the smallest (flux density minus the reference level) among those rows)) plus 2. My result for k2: 2.34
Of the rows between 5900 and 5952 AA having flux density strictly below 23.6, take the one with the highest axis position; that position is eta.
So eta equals 5950 AA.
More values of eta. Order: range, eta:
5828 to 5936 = 5934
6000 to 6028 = 6006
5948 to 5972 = 5970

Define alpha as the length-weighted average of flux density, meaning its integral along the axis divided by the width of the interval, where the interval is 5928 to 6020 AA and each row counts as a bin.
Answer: 22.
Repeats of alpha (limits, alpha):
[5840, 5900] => 19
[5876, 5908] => 14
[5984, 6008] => 23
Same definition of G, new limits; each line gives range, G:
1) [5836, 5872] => 5842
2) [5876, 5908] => 5882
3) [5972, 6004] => 5994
